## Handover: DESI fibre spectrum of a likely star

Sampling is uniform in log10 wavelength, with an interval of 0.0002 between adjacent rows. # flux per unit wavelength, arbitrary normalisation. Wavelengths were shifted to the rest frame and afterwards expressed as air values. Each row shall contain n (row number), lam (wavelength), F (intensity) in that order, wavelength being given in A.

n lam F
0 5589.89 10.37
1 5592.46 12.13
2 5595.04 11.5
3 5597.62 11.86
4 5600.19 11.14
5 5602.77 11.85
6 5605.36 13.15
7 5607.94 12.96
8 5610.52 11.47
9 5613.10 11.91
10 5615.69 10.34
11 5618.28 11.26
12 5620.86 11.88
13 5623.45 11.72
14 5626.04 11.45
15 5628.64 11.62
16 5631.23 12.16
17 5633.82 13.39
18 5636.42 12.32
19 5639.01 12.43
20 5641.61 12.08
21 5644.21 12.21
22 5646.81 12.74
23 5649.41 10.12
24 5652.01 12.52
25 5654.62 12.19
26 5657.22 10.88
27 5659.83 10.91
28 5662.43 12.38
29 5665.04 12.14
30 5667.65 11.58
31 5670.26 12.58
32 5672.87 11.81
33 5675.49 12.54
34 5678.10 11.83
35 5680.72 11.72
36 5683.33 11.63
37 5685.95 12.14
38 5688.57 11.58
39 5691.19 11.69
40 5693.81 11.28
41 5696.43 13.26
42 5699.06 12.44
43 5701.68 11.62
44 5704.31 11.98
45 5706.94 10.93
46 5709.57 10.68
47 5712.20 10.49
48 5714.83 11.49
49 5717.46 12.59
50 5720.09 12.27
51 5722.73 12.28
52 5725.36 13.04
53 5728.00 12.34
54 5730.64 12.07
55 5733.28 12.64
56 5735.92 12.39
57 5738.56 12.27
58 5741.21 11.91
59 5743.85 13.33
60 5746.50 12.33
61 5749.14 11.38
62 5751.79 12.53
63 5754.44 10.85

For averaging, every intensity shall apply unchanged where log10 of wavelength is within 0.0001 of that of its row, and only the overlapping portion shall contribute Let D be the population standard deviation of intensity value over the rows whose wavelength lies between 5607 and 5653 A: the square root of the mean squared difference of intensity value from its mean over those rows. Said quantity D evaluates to 0.80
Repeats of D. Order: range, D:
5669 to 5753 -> 0.66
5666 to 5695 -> 0.39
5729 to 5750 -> 0.53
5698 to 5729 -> 0.77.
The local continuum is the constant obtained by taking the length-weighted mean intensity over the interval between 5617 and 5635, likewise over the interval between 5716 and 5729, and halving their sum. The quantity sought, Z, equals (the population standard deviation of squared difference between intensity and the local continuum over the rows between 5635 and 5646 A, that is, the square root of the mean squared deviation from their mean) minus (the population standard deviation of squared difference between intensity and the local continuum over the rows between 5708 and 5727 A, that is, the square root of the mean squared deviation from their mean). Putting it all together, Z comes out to -1.1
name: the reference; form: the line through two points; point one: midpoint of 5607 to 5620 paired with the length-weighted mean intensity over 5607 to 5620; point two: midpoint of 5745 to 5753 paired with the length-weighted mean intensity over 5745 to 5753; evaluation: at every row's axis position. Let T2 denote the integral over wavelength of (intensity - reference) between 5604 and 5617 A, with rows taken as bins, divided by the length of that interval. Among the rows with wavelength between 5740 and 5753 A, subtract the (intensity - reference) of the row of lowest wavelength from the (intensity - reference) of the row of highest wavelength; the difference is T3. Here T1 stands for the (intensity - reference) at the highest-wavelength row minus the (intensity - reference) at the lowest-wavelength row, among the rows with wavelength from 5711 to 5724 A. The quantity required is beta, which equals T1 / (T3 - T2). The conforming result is 10.3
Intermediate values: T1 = 1.7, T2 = 0.41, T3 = 0.6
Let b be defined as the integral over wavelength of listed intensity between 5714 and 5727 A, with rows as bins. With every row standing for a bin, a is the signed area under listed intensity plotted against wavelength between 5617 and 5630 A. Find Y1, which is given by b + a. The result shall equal 311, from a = 151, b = 161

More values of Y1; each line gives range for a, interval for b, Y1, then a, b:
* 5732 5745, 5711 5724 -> 316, 162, 154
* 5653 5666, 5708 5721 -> 301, 152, 149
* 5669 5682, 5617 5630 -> 308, 157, 151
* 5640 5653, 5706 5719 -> 302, 155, 146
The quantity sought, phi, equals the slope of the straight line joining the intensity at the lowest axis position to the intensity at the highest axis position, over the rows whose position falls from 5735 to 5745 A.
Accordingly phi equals 0.12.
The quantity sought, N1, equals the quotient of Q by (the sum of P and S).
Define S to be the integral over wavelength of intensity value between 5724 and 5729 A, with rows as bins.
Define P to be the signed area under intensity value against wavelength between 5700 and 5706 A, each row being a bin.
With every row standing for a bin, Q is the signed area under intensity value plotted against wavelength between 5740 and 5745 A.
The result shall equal 0.47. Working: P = 71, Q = 63.1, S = 63.6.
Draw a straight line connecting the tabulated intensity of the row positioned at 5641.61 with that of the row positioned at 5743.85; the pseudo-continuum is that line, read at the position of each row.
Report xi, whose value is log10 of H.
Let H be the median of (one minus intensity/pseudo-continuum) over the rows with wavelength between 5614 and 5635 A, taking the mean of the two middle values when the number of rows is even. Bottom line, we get -1.73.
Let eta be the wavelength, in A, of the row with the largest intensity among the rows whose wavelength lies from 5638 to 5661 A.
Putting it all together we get 5646.81 A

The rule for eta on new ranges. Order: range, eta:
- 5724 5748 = 5743.85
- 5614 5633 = 5631.23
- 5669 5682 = 5670.26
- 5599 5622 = 5605.36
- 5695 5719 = 5696.43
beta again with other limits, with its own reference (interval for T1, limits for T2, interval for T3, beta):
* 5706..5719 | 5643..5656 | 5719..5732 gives -3.4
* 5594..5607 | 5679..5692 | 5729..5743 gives -15.0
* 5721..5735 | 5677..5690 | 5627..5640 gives 0.4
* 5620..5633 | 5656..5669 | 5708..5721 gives 0.1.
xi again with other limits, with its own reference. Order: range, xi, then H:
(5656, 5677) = -1.45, 0.04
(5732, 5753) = -1.15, 0.07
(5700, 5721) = -0.98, 0.10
